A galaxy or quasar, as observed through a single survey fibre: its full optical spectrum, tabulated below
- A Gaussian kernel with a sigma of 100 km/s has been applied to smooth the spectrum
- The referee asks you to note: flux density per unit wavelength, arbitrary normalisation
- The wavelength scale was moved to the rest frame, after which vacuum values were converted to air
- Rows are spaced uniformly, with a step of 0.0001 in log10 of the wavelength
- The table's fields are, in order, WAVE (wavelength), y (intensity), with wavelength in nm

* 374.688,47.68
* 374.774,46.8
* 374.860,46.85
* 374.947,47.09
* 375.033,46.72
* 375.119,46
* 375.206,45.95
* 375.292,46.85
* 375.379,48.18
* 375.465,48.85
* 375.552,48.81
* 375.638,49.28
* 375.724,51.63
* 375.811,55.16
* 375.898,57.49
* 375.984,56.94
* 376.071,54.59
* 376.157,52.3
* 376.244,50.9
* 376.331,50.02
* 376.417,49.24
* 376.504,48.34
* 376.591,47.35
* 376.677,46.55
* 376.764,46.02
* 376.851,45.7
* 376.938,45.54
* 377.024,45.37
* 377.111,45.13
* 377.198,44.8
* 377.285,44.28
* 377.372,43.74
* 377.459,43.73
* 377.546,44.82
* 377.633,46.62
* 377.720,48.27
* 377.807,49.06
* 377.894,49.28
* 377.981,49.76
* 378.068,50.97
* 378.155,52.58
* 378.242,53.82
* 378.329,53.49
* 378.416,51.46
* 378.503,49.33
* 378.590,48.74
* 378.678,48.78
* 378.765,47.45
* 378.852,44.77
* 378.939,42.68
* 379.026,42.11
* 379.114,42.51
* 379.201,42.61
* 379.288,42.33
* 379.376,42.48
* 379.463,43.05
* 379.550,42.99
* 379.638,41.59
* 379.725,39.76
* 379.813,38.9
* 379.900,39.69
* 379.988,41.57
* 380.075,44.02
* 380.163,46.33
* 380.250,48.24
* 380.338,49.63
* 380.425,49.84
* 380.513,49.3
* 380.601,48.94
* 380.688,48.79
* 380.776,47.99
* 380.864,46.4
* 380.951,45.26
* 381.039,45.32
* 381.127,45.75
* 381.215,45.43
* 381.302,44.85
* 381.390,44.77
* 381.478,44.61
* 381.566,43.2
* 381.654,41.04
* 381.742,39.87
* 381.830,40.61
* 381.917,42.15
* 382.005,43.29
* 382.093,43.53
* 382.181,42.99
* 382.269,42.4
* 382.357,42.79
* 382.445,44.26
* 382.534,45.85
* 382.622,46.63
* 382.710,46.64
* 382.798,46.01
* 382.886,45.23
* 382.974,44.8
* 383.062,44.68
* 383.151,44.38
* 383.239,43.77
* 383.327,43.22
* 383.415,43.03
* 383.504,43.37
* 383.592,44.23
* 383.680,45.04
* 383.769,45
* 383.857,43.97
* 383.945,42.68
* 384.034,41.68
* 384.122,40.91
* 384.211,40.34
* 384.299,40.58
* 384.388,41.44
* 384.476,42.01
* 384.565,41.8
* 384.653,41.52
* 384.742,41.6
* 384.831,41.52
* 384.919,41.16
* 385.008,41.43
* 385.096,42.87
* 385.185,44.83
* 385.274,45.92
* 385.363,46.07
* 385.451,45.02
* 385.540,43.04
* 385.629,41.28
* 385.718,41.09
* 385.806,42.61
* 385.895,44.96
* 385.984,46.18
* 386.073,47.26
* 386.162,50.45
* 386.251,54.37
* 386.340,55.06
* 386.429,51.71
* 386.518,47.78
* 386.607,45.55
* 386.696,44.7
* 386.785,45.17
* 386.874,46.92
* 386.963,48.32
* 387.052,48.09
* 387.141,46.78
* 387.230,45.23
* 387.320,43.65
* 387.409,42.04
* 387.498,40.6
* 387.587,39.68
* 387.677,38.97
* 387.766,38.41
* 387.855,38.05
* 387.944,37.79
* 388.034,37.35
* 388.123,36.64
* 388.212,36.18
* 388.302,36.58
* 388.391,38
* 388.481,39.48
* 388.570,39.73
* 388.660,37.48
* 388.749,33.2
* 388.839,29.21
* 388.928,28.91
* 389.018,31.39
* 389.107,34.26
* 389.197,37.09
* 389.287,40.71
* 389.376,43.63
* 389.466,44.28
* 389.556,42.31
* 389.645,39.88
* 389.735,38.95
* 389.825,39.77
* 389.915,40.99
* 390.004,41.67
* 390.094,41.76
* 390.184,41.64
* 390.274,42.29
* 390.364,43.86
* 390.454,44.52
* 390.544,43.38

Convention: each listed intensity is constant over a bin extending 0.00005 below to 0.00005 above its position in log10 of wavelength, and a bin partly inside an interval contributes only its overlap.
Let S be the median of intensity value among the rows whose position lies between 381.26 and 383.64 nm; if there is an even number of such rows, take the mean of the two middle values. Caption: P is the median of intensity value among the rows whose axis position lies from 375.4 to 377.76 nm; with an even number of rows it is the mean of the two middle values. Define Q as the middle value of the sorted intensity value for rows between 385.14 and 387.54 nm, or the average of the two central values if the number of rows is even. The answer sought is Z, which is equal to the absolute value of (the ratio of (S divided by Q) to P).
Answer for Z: 0.0199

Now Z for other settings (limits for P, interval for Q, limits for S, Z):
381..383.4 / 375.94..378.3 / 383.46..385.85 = 0.0196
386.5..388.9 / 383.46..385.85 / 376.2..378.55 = 0.0290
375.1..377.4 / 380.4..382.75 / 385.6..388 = 0.0209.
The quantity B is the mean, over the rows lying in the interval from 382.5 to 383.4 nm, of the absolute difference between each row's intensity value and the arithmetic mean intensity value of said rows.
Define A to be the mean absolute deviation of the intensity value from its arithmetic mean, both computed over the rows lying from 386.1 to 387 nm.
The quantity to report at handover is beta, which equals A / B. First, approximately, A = 3.1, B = 1.0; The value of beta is 3.3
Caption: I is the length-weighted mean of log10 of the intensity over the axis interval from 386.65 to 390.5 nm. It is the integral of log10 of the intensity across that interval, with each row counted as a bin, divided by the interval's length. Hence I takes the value 1.60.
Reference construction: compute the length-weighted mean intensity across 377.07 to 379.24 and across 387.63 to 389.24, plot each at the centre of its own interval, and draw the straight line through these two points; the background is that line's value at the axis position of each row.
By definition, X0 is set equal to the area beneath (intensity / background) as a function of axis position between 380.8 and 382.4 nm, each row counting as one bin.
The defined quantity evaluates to 1.61 nm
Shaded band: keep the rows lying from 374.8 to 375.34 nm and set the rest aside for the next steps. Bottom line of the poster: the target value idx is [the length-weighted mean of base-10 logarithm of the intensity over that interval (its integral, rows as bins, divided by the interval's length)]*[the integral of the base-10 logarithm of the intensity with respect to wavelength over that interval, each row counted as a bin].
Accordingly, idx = 1.50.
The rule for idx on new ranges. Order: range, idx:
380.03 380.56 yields 1.50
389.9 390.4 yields 1.32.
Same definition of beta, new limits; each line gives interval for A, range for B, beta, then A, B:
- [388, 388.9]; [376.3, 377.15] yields 1.5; 2.1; 1.4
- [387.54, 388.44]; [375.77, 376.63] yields 0.3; 0.9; 3.1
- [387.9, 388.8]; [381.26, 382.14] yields 0.8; 1.3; 1.5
